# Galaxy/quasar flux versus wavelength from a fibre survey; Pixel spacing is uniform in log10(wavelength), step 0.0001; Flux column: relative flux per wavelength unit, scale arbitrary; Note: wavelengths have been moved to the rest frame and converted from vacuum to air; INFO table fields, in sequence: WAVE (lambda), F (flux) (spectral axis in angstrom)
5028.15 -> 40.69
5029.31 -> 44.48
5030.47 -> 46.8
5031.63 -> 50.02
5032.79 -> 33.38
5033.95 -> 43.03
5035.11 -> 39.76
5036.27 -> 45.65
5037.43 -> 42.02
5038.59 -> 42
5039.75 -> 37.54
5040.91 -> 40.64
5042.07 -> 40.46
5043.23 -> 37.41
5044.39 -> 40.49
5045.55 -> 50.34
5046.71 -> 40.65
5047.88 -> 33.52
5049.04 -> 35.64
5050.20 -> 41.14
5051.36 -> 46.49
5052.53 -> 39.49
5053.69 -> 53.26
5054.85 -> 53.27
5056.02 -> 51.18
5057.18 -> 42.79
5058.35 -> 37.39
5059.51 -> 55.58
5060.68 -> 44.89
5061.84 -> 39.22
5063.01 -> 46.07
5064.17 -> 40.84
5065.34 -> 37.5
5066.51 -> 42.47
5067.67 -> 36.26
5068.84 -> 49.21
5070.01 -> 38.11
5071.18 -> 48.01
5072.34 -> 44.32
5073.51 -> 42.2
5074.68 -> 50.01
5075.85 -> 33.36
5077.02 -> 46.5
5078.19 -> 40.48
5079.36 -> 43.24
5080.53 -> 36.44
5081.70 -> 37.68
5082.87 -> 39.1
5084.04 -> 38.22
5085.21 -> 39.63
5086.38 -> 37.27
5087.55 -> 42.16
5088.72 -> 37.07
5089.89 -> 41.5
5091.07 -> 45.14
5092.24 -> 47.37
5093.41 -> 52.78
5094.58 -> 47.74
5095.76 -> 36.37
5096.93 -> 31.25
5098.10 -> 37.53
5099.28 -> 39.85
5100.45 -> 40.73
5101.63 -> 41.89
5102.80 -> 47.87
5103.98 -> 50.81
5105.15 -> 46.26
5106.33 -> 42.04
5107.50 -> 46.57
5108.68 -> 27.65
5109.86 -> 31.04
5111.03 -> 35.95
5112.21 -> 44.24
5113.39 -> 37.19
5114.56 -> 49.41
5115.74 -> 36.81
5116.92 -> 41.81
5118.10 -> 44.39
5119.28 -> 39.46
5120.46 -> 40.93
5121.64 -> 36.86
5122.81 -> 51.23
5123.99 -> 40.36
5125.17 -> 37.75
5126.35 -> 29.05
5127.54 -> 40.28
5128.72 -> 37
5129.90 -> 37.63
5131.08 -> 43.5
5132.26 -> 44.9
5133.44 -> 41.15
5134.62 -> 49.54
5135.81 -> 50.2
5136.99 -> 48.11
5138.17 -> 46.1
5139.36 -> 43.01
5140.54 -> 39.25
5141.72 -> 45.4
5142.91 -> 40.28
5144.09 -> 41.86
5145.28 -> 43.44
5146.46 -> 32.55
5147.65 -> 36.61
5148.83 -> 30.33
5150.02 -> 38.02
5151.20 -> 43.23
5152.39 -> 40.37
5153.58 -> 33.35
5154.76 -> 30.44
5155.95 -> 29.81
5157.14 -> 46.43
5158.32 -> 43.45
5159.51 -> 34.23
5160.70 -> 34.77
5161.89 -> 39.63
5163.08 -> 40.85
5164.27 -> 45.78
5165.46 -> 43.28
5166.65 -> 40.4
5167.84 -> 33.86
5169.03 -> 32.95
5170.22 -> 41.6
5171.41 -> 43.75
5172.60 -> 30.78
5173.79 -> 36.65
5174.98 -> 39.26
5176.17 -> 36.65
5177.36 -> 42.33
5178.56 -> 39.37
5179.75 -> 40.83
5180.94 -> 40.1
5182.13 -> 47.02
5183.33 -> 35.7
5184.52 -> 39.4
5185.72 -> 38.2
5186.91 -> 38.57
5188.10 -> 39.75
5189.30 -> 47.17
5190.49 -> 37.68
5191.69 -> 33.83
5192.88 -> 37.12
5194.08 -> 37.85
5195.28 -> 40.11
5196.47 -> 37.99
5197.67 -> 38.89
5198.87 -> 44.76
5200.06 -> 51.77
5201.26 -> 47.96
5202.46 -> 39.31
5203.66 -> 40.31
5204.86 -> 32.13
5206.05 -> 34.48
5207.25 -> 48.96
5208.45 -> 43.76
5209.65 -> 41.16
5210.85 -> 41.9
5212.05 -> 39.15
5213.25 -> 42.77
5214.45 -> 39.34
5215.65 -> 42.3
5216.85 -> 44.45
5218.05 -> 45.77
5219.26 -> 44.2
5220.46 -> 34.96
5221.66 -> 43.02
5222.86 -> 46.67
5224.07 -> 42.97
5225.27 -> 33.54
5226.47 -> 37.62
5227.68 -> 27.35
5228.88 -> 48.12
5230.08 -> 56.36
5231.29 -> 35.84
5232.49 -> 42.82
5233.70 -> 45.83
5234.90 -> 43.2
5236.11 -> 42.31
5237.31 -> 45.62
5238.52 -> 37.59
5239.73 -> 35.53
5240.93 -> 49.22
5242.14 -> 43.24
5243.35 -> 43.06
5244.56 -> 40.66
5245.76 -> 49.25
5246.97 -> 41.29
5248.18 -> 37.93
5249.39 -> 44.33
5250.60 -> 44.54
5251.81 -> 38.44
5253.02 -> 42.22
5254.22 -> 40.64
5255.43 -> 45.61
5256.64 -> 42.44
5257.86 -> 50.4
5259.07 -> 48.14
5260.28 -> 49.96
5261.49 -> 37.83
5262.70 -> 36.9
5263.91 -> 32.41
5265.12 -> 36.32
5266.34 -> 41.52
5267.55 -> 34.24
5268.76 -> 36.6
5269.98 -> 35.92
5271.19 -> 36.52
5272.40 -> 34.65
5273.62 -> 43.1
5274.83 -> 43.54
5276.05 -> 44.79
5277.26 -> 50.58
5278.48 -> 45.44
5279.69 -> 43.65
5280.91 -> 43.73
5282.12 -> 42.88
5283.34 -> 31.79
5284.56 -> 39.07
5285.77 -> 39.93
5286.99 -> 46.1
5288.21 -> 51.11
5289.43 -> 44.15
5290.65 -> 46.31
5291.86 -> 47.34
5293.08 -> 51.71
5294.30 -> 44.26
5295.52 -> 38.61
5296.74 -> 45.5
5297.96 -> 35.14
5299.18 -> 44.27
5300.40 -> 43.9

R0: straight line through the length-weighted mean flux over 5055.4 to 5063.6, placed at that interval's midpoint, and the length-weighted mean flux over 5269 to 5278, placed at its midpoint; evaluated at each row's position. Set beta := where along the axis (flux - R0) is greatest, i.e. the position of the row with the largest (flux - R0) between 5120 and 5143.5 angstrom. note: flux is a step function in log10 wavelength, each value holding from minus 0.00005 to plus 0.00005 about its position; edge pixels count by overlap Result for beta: 5122.81 angstrom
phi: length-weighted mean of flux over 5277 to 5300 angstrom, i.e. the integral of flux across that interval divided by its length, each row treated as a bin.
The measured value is 43.7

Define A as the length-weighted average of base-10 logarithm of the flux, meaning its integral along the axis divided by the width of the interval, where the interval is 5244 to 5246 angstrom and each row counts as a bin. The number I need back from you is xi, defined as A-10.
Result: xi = -8.35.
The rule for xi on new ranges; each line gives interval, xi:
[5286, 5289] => -8.33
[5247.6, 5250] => -8.39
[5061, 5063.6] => -8.36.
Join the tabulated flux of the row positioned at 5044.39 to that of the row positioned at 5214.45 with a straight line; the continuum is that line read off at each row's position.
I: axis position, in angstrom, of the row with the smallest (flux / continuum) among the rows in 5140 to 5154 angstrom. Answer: 5148.83 angstrom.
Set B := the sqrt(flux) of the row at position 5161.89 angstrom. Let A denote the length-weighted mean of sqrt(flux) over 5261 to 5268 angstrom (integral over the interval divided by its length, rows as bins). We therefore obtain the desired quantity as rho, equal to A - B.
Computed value -0.25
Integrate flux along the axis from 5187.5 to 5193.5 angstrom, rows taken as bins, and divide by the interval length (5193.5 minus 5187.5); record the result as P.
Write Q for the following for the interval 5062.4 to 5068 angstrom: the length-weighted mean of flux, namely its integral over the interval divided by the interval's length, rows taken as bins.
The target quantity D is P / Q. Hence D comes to 0.96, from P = 39.1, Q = 40.8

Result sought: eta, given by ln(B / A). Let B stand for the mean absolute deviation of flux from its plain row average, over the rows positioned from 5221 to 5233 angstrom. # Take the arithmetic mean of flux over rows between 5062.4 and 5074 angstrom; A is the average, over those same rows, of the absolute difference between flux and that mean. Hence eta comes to 0.6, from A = 3.5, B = 6.3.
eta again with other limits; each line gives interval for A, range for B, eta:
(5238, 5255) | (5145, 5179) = 0.3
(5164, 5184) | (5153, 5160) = 0.5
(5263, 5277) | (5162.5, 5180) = -0.1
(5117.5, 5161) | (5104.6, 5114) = 0.2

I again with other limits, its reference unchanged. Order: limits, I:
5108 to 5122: 5108.68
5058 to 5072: 5067.67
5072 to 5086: 5075.85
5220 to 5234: 5227.68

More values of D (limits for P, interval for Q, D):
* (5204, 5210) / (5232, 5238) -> 0.91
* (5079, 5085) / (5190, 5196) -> 1.04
